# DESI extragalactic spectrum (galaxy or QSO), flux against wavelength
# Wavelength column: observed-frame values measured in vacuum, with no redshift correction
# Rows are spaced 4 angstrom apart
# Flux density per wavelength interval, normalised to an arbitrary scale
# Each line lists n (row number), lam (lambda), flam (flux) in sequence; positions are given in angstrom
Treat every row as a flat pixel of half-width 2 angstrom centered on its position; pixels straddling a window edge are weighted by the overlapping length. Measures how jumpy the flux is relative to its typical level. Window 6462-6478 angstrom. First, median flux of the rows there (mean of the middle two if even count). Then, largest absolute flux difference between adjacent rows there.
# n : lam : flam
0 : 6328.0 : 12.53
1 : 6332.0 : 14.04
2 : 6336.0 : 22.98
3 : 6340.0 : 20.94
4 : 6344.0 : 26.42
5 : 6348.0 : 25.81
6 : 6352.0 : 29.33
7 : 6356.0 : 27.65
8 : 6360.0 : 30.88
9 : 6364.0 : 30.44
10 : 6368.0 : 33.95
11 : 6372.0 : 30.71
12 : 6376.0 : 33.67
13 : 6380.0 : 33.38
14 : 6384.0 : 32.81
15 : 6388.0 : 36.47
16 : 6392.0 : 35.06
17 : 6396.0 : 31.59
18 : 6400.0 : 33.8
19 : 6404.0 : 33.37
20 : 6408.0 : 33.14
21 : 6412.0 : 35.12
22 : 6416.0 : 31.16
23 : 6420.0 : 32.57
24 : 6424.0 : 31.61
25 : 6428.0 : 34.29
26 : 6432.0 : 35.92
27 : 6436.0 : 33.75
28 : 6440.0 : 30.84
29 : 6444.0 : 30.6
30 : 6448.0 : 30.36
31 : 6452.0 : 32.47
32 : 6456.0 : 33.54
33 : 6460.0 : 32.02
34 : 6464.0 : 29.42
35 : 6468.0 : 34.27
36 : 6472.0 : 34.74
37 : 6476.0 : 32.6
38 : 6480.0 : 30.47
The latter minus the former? -28.6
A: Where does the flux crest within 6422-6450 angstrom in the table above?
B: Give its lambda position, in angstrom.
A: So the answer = 6432.0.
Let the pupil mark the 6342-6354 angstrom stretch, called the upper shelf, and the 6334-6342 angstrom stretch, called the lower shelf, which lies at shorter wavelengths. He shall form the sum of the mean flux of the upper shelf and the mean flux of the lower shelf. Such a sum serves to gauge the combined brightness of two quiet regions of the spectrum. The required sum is 49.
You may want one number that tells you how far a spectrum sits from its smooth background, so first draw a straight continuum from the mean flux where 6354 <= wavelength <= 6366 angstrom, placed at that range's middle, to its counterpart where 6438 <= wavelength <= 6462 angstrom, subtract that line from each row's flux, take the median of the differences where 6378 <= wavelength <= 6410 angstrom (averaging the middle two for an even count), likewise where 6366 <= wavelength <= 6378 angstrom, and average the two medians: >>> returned 3.33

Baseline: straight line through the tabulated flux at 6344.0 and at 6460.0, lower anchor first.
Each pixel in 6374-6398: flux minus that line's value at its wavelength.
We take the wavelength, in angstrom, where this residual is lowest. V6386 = 6396.0 angstrom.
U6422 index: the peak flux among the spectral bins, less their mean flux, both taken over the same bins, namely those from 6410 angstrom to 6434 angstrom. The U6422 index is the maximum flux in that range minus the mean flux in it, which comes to 2.5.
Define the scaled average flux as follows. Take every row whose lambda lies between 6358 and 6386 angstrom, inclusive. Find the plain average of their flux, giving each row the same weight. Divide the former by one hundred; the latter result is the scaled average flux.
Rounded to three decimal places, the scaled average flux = 0.323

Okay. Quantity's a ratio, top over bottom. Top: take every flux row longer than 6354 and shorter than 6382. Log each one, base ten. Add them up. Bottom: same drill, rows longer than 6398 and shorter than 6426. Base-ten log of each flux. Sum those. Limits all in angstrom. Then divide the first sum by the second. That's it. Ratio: 1.0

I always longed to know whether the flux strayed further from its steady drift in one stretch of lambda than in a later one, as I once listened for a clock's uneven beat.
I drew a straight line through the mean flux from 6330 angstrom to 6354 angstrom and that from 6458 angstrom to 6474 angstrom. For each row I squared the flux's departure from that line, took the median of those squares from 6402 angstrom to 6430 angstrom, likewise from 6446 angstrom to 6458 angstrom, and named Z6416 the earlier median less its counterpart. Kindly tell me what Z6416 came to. 20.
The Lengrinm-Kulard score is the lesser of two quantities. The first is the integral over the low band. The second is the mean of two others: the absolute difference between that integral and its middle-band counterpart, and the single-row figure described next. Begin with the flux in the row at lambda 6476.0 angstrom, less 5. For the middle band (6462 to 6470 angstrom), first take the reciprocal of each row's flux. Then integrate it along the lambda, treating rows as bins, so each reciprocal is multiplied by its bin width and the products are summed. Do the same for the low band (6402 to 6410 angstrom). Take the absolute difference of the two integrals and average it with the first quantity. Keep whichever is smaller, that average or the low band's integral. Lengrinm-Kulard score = 0.2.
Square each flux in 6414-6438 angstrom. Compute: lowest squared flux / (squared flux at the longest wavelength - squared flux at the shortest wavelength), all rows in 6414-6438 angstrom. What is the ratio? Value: 5.8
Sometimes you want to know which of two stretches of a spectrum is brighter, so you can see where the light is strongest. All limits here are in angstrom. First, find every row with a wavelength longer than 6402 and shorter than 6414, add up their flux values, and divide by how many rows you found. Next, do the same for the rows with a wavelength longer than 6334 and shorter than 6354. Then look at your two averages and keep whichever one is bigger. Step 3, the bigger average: 33.9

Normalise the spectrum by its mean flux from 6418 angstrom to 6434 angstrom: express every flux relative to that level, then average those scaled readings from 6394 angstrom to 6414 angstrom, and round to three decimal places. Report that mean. 0.994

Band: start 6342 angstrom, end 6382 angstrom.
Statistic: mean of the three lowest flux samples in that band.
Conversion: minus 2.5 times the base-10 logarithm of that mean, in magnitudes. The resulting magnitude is -3.56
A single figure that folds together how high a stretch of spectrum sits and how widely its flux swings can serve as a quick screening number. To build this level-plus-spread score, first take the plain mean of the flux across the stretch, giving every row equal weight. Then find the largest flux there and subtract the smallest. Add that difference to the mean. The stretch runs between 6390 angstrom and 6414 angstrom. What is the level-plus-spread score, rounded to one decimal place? 37.2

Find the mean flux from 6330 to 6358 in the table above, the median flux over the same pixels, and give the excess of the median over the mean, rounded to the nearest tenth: 1.9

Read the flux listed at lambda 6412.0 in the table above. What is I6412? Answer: 35.12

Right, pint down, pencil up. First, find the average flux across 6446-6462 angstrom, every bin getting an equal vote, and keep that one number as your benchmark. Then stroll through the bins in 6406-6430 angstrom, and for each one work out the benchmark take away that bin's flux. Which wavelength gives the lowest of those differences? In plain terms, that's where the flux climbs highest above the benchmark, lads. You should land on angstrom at 6412.0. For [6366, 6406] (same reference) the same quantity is 6388.0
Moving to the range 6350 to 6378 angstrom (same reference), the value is 6368.0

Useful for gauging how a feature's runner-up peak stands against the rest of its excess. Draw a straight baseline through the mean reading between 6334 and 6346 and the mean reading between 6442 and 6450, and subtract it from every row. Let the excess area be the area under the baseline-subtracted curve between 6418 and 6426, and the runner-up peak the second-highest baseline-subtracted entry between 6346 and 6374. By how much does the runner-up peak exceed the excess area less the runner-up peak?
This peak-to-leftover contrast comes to -13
